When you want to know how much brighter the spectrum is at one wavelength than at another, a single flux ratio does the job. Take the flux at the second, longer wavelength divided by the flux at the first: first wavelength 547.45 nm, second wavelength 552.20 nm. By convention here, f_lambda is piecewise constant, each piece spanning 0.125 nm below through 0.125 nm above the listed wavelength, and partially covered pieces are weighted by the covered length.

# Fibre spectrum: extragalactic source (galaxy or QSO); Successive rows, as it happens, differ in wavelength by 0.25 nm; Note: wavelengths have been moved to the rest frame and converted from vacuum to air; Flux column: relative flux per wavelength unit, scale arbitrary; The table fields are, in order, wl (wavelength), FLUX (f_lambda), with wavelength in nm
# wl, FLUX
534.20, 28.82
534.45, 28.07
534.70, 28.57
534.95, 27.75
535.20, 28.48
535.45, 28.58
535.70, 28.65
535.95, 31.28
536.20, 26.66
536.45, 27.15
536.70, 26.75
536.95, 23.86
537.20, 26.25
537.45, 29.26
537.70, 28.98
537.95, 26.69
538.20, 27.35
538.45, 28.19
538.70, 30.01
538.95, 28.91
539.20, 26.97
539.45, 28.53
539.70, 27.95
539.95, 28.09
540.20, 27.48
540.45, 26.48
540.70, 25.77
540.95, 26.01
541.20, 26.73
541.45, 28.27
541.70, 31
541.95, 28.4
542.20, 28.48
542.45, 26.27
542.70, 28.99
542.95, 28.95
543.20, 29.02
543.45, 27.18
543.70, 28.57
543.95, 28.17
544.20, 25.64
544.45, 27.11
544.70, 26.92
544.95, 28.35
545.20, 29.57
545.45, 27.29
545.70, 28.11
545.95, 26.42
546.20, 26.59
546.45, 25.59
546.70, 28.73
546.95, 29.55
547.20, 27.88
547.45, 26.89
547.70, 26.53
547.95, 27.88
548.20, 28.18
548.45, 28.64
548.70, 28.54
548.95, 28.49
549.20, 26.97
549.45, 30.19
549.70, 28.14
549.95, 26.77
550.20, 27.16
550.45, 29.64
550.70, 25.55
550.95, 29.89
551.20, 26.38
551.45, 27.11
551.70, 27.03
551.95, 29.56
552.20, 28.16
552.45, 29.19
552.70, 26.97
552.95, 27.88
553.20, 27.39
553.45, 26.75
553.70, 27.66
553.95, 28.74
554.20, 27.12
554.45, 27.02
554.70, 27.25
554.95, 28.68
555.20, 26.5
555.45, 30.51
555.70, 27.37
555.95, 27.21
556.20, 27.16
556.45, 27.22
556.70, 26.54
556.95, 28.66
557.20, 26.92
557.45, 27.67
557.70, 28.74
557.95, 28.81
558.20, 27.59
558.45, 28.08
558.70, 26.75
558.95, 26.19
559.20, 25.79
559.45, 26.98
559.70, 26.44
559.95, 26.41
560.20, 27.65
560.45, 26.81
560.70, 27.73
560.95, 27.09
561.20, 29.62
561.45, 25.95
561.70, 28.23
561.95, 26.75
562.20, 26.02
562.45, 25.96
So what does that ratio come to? 1.05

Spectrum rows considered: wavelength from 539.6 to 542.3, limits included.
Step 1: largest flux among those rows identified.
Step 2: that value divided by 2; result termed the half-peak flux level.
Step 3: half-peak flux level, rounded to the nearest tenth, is 15.5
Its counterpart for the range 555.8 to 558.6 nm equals 14.4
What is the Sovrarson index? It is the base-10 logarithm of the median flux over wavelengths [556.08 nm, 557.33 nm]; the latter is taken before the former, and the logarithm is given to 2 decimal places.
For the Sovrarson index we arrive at 1.43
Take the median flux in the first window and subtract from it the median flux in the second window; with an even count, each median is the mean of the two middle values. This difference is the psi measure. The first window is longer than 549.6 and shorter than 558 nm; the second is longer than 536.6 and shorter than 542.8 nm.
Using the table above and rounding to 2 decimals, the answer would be -0.64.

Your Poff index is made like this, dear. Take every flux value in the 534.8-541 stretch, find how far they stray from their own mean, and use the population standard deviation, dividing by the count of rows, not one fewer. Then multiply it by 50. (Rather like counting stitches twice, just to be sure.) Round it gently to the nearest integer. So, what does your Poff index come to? 75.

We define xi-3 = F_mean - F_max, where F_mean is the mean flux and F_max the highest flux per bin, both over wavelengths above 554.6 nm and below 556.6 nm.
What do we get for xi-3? -2.8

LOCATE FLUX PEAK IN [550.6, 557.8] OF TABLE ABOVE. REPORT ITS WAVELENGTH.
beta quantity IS 555.45 nm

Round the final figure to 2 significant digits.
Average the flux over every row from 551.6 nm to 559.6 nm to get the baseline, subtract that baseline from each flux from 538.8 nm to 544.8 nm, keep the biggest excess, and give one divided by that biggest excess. 0.30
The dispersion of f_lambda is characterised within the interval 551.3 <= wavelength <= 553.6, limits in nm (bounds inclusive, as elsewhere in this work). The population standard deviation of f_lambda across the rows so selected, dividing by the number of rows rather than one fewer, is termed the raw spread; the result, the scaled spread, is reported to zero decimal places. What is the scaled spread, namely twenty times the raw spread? 19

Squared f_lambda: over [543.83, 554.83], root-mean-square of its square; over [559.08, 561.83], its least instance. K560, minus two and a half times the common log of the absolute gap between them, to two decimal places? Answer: -5.08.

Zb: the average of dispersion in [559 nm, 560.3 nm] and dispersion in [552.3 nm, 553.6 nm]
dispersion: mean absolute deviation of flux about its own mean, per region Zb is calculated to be 0.62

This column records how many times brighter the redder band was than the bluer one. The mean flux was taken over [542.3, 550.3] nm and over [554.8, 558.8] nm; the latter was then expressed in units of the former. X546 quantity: 0.999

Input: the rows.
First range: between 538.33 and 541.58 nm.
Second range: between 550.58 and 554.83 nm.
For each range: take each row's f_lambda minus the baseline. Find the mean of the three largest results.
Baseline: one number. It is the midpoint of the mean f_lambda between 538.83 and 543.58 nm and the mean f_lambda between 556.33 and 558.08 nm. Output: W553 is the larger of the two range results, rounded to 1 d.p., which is 1.7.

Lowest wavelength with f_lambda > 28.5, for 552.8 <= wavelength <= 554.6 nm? 553.95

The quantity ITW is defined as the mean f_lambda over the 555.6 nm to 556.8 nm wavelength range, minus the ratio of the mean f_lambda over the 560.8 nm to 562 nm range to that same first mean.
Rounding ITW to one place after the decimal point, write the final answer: 26.1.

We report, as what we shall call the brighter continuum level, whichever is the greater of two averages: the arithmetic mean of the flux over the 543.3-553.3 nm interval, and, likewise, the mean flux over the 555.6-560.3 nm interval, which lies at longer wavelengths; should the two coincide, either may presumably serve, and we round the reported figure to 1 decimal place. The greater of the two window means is 27.8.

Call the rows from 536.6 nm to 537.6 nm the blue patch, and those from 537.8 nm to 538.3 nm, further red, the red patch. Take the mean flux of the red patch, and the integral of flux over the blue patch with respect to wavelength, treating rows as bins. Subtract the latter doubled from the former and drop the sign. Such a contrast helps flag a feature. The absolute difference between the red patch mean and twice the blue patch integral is 26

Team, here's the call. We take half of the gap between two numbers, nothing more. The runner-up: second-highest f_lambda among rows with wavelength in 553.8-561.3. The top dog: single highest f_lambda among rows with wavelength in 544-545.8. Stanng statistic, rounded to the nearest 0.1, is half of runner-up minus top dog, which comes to 0.0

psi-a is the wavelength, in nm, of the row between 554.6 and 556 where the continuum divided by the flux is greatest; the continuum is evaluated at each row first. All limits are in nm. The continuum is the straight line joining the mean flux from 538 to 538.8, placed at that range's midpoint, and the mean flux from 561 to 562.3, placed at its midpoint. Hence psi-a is 555.20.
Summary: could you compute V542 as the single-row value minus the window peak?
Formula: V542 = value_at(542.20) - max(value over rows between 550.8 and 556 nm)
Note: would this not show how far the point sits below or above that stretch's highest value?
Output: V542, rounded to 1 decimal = -2.0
